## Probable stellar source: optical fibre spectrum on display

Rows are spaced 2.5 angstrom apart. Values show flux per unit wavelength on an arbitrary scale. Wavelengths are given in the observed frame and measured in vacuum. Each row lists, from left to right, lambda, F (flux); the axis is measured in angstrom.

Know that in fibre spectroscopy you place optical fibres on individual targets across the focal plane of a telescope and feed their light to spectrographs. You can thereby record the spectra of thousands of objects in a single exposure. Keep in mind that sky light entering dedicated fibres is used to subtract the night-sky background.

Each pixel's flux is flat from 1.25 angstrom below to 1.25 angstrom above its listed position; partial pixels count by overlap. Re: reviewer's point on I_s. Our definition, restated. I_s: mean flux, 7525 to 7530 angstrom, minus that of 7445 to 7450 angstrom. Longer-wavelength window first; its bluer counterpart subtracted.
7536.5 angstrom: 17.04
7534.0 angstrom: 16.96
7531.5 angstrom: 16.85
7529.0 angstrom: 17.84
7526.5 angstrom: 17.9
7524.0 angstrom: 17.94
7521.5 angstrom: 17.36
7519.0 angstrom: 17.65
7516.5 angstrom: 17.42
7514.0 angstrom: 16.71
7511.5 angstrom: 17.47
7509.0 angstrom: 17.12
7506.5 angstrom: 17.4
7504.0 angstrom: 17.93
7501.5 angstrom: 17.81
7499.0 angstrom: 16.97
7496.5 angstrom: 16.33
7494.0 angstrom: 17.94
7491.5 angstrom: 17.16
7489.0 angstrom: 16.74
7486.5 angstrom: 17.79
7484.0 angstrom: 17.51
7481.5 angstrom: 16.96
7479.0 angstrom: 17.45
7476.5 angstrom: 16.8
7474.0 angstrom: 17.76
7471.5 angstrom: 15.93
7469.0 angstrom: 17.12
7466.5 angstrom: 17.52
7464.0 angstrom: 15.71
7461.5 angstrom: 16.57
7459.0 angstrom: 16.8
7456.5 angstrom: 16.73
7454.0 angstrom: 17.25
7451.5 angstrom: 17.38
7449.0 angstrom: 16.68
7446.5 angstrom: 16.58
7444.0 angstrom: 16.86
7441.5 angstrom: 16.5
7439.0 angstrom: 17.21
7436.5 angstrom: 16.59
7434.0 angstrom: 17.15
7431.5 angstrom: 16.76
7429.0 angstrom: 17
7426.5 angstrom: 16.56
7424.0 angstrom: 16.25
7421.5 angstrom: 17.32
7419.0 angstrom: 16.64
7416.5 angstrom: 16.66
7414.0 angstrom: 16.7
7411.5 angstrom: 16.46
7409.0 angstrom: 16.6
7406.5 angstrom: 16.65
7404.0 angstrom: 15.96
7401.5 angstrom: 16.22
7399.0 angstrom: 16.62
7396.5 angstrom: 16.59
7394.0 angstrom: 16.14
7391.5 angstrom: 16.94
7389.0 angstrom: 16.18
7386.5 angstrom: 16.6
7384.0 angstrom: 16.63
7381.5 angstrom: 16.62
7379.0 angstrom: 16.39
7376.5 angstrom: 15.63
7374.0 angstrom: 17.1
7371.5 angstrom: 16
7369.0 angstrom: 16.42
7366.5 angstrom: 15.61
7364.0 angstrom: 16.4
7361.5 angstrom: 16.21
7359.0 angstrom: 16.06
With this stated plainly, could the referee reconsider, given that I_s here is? 1.2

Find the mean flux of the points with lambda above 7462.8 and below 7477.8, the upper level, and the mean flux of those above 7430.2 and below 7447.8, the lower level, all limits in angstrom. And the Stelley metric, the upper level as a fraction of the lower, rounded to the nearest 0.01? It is 1.00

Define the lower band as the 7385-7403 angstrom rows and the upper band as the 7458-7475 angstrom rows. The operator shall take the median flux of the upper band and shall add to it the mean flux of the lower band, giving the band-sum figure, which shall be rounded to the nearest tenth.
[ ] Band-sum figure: 33.3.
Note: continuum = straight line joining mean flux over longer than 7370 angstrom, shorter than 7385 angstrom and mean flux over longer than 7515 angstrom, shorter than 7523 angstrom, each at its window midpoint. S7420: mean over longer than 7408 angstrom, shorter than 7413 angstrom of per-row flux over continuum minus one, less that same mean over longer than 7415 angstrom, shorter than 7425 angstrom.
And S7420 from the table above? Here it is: -0.007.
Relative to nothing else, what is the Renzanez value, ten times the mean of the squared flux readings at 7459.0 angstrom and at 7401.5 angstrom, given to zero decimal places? 2727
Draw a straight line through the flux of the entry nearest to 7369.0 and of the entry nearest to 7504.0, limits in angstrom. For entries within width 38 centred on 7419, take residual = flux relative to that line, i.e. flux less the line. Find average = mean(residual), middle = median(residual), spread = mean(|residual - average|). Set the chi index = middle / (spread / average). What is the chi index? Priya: 0.52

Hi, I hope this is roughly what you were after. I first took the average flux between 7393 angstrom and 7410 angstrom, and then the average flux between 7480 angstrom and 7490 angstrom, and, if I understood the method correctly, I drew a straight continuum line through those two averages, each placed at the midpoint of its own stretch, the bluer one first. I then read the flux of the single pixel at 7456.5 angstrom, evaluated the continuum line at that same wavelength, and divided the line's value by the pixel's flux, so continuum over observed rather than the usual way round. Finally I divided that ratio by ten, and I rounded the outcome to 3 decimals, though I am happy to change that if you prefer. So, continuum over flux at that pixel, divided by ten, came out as 0.101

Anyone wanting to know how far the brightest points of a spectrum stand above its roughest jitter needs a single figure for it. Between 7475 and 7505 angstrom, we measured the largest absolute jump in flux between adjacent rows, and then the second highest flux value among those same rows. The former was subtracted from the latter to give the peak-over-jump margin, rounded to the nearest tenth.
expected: 16.3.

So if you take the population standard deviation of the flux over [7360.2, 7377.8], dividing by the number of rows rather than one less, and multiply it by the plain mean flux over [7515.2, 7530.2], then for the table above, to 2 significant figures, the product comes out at 8.5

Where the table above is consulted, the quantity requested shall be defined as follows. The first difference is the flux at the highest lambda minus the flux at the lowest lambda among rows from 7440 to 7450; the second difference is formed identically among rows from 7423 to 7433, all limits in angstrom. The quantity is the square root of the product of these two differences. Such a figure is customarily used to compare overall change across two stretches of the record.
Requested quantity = 0.30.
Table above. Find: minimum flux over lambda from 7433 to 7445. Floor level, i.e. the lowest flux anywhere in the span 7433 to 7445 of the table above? 16.5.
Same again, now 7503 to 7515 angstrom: 16.71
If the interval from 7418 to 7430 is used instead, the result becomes 16.25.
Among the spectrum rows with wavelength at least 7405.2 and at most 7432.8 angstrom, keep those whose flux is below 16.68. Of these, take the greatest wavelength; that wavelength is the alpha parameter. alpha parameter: 7426.5 angstrom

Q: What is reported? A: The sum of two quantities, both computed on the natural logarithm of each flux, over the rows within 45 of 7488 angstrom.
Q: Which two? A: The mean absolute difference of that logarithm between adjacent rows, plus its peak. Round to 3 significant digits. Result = 2.92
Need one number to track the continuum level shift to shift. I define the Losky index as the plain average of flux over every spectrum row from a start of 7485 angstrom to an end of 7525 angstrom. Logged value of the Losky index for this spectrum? 17.4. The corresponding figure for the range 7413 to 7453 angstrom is 16.8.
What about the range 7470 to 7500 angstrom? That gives 17.1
